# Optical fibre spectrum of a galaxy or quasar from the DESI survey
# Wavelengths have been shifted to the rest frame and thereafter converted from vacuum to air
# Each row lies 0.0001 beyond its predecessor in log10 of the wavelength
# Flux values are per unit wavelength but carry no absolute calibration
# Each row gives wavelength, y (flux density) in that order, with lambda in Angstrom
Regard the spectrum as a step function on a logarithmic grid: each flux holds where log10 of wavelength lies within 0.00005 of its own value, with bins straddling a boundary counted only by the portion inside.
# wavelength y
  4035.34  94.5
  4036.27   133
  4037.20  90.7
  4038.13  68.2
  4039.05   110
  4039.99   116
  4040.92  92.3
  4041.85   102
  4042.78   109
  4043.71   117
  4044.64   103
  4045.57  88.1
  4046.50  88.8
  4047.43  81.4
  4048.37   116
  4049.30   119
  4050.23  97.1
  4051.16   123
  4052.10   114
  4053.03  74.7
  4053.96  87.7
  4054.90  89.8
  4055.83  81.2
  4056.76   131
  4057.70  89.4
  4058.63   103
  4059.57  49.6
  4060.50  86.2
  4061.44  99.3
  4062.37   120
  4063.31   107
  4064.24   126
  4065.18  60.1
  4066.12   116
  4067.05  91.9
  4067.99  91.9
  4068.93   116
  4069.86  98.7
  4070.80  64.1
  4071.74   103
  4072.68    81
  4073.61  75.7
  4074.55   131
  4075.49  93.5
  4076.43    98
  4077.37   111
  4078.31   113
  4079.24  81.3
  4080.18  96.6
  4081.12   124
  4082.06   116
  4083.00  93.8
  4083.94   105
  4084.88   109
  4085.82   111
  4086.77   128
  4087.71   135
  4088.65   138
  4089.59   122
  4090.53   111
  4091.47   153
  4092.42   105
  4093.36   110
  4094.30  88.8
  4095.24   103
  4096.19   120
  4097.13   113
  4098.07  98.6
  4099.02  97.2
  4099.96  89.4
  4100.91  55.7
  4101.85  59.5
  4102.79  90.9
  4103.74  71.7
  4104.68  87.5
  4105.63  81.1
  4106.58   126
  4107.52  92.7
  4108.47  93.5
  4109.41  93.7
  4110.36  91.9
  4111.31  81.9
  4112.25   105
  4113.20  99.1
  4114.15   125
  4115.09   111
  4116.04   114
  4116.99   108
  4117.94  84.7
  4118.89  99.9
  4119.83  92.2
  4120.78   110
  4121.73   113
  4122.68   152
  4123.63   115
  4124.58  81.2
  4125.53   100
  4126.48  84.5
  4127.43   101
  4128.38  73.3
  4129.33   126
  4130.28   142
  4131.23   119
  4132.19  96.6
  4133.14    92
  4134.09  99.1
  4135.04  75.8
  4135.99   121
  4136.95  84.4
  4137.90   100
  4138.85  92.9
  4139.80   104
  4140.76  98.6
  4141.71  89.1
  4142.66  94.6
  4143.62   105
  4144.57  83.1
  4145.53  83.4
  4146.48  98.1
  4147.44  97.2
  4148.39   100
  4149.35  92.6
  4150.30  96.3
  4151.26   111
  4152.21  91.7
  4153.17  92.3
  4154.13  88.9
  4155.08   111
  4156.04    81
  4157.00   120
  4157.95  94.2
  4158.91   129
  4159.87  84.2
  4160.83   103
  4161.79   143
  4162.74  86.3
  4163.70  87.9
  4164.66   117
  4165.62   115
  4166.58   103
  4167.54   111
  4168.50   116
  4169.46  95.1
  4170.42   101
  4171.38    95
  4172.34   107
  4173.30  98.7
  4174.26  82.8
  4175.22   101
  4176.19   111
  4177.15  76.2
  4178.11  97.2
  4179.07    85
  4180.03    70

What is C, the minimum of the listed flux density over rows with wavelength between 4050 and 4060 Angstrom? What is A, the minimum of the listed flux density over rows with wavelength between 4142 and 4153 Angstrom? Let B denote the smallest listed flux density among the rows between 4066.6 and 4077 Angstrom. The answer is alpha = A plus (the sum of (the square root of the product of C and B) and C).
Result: 189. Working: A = 83.1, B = 64.1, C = 49.6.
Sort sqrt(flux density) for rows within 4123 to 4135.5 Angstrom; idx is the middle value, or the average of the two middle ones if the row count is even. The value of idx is 10.0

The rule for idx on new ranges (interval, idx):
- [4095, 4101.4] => 9.9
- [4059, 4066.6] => 10.2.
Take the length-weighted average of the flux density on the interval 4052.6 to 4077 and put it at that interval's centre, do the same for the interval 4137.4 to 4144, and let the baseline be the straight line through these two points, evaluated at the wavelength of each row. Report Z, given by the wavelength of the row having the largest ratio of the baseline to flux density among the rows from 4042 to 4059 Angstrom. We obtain 4053.03 Angstrom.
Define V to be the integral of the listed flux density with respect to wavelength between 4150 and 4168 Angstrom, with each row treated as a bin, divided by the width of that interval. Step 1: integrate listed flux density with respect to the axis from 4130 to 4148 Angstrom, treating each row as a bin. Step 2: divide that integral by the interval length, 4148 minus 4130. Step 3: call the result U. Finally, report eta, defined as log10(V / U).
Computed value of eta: 0.02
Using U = 98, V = 104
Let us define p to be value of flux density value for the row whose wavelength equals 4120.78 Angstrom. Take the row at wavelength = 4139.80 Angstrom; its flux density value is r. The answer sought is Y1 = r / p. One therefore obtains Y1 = 0.95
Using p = 110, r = 104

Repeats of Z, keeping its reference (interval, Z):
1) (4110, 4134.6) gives 4128.38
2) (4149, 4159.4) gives 4156.04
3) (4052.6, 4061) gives 4059.57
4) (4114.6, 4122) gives 4117.94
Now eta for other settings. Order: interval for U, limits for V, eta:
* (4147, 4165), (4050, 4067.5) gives -0.02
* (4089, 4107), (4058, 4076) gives -0.02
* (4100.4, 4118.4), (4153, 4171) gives 0.05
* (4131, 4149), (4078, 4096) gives 0.07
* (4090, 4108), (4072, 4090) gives 0.05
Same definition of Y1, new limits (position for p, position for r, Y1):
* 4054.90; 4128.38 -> 0.82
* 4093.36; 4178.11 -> 0.88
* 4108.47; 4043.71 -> 1.25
